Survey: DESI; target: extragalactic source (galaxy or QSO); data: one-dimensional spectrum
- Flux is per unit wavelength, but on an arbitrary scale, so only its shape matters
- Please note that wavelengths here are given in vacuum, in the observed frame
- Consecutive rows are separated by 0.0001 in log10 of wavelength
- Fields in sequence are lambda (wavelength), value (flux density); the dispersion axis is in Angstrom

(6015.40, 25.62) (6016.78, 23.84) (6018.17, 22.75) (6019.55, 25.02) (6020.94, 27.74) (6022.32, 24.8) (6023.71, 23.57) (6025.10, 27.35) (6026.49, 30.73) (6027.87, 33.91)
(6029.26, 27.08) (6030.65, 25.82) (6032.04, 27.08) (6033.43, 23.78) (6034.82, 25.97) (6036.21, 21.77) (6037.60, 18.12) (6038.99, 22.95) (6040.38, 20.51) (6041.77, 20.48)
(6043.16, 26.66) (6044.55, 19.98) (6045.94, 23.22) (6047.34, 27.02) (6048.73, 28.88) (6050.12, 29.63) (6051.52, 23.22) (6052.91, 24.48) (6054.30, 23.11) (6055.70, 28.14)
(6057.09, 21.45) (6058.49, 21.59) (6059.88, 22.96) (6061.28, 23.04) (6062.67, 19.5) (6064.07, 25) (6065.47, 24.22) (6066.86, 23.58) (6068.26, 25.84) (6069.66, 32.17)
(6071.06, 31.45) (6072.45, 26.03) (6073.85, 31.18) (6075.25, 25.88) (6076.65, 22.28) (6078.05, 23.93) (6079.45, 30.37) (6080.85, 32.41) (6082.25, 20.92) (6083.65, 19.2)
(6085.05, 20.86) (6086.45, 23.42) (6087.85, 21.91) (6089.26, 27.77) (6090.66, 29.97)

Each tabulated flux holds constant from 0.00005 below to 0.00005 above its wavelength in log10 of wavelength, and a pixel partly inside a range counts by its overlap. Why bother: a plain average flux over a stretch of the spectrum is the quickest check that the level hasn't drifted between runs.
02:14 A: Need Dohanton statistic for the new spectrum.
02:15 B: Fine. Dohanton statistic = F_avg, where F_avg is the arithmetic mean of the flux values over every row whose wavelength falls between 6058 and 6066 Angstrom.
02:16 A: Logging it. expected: 22.7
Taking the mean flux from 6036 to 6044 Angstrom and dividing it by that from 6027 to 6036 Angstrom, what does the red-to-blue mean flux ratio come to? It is 0.80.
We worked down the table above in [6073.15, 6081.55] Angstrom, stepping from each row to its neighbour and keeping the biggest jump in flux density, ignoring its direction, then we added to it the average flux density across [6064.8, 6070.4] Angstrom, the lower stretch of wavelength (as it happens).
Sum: 32.9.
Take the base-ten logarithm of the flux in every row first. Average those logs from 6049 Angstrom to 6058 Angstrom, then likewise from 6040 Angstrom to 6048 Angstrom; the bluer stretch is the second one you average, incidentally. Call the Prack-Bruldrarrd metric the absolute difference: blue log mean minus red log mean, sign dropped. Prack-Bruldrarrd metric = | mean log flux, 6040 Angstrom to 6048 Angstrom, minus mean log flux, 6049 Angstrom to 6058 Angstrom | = 0.04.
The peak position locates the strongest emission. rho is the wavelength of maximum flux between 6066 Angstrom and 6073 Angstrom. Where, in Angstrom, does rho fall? 6069.66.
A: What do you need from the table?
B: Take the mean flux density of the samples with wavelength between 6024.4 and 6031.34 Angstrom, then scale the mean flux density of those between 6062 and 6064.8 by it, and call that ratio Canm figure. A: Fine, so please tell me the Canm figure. 0.77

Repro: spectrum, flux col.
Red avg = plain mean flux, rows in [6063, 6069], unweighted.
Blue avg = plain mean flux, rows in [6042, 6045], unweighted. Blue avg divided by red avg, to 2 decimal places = 0.95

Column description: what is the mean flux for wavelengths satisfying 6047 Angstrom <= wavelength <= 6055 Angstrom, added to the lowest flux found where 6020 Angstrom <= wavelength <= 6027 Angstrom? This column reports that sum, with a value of 49.6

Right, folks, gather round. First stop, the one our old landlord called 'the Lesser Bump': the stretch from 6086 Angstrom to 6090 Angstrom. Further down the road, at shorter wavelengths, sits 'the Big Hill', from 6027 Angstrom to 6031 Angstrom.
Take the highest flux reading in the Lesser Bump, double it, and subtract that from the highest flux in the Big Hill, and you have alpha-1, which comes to -22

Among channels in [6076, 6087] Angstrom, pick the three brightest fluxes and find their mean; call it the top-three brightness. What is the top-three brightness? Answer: 29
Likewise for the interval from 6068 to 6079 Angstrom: 32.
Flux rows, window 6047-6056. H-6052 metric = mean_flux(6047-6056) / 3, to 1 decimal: 8.8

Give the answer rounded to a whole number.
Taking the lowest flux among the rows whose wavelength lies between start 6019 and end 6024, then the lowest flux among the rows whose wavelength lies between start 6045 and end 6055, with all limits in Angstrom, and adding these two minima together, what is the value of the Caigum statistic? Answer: 47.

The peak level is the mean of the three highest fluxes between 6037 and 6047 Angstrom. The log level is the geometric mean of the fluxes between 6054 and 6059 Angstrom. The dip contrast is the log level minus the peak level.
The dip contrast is -1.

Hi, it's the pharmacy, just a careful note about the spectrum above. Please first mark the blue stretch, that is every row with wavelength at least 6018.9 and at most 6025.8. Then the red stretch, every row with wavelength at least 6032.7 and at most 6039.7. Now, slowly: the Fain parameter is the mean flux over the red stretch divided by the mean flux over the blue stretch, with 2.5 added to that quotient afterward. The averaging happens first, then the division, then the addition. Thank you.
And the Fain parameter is 3.38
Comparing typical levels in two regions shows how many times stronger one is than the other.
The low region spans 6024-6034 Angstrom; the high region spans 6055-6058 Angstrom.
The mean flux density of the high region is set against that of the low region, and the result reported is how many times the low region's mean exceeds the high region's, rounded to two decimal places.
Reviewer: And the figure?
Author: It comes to 1.13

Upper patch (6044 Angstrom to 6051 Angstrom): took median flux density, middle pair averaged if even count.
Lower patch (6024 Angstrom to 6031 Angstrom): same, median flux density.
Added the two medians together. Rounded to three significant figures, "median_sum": 54.4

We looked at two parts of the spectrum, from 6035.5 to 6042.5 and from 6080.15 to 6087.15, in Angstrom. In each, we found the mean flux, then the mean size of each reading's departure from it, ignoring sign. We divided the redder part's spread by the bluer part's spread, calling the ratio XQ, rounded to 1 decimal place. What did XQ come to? 2.9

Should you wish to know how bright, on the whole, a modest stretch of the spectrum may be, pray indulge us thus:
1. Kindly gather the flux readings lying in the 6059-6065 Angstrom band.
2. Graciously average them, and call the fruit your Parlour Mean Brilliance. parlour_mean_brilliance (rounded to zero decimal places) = 23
